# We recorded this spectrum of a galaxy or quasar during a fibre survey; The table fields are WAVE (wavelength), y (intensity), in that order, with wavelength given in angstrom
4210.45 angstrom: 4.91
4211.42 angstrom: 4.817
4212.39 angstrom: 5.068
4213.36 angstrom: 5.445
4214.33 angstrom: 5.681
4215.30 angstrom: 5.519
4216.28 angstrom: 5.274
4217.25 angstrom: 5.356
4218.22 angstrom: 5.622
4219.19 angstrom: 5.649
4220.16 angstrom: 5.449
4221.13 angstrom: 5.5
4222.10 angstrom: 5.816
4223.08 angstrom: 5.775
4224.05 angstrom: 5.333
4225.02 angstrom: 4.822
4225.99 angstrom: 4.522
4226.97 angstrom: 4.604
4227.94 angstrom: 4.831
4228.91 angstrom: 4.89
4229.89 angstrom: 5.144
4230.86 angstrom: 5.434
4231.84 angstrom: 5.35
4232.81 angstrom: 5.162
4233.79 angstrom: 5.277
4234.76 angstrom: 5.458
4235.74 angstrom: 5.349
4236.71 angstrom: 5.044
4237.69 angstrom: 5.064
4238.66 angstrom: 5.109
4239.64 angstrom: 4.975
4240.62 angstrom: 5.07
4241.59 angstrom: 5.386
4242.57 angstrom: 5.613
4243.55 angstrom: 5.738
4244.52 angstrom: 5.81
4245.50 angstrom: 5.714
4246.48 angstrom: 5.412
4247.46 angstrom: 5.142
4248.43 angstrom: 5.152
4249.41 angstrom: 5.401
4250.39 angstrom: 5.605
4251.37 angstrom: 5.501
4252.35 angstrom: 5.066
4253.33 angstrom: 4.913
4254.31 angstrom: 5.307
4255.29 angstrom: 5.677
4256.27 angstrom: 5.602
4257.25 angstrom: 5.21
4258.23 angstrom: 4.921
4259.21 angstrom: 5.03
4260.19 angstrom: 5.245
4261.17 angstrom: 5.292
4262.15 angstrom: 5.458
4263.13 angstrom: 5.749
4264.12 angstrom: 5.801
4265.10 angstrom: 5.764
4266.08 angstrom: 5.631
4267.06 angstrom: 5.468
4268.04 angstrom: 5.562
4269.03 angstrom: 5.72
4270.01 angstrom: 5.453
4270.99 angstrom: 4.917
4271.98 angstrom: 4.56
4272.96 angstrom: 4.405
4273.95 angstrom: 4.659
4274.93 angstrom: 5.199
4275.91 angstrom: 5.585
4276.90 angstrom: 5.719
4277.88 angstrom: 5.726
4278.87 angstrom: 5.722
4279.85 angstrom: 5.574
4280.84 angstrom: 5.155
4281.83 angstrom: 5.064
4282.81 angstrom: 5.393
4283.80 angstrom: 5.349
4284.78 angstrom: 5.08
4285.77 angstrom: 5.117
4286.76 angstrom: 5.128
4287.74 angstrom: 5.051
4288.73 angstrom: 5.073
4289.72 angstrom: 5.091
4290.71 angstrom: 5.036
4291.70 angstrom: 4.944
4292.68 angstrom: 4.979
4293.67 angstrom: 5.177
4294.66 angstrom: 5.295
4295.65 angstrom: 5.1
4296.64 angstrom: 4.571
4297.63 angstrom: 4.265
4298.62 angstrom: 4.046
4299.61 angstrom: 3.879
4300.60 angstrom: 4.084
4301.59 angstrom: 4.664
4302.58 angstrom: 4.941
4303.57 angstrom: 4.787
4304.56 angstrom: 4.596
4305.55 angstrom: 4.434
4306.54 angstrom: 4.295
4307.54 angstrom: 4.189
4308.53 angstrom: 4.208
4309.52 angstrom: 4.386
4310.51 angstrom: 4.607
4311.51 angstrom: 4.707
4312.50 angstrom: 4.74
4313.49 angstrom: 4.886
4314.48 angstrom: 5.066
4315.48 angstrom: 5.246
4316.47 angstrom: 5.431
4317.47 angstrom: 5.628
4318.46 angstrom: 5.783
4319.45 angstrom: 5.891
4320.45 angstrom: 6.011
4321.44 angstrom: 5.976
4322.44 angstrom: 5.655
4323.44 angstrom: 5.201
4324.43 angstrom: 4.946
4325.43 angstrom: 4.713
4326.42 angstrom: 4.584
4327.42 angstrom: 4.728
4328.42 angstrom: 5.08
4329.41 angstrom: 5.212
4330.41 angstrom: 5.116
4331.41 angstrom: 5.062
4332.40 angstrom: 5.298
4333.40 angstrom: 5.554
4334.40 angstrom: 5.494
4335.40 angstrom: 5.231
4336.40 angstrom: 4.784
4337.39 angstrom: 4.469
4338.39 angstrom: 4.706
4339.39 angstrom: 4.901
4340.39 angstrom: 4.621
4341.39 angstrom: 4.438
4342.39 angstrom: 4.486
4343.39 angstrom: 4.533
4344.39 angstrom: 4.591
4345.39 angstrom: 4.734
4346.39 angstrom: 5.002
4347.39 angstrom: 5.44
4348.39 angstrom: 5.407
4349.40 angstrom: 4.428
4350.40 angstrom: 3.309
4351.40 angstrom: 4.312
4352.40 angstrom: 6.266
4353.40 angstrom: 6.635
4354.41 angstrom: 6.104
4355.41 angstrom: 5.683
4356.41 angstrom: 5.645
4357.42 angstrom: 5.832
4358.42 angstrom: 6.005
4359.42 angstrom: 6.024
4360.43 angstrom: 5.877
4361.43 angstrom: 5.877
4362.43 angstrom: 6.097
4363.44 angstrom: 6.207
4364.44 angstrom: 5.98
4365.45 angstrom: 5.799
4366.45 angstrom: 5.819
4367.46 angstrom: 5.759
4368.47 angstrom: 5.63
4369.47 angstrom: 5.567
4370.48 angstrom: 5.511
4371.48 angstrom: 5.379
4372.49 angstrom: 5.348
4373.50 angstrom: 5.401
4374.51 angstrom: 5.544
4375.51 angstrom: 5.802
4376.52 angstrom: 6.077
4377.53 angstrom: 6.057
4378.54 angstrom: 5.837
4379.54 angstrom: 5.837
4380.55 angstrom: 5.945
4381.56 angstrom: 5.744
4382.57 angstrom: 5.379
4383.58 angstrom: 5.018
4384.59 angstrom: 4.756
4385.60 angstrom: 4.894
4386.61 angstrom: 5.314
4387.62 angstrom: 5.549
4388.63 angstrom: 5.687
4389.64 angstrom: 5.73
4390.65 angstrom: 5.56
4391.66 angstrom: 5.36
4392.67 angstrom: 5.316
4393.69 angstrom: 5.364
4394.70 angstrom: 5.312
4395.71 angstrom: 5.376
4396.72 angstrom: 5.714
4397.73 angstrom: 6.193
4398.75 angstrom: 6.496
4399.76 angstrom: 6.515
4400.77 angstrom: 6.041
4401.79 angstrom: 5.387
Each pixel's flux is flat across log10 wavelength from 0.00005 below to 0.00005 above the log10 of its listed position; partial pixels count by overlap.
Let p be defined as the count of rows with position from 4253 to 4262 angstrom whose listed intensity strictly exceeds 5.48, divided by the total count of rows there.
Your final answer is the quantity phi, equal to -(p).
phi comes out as -0.22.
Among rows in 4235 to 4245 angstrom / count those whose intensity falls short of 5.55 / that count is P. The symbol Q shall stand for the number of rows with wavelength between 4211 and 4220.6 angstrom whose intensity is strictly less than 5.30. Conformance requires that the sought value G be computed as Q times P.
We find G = 21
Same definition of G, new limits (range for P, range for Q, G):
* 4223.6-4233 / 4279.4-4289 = 70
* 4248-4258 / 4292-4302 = 70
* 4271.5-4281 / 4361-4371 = 0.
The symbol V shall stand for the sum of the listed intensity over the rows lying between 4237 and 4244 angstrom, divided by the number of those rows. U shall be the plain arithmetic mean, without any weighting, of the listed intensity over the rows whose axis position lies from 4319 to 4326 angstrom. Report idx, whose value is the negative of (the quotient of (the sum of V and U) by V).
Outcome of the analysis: -2.04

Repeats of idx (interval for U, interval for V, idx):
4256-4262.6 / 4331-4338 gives -2.02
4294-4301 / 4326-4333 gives -1.89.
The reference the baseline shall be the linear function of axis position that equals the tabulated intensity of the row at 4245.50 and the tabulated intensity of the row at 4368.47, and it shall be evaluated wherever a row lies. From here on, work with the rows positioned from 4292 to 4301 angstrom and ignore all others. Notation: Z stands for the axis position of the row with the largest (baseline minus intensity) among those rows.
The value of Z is 4299.61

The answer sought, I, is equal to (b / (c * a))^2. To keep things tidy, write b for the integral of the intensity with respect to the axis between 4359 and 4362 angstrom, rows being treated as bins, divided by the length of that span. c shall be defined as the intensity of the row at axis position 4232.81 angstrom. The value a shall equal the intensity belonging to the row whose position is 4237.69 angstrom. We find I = 0.052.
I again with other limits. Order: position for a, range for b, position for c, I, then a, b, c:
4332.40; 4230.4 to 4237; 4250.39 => 0.032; 5.298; 5.30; 5.605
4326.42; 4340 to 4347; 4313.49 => 0.043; 4.584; 4.64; 4.886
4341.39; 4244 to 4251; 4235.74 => 0.053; 4.438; 5.47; 5.349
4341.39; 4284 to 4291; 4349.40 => 0.067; 4.438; 5.09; 4.428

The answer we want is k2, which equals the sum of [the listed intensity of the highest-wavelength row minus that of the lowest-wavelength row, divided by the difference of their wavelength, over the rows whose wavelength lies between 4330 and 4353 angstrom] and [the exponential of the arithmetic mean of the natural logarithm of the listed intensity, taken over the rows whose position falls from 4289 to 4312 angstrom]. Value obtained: 4.7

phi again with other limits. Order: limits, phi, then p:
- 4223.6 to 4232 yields 0.00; 0.00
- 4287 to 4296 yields 0.00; 0.00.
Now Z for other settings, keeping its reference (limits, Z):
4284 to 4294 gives 4291.70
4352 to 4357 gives 4356.41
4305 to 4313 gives 4307.54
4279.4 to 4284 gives 4281.83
